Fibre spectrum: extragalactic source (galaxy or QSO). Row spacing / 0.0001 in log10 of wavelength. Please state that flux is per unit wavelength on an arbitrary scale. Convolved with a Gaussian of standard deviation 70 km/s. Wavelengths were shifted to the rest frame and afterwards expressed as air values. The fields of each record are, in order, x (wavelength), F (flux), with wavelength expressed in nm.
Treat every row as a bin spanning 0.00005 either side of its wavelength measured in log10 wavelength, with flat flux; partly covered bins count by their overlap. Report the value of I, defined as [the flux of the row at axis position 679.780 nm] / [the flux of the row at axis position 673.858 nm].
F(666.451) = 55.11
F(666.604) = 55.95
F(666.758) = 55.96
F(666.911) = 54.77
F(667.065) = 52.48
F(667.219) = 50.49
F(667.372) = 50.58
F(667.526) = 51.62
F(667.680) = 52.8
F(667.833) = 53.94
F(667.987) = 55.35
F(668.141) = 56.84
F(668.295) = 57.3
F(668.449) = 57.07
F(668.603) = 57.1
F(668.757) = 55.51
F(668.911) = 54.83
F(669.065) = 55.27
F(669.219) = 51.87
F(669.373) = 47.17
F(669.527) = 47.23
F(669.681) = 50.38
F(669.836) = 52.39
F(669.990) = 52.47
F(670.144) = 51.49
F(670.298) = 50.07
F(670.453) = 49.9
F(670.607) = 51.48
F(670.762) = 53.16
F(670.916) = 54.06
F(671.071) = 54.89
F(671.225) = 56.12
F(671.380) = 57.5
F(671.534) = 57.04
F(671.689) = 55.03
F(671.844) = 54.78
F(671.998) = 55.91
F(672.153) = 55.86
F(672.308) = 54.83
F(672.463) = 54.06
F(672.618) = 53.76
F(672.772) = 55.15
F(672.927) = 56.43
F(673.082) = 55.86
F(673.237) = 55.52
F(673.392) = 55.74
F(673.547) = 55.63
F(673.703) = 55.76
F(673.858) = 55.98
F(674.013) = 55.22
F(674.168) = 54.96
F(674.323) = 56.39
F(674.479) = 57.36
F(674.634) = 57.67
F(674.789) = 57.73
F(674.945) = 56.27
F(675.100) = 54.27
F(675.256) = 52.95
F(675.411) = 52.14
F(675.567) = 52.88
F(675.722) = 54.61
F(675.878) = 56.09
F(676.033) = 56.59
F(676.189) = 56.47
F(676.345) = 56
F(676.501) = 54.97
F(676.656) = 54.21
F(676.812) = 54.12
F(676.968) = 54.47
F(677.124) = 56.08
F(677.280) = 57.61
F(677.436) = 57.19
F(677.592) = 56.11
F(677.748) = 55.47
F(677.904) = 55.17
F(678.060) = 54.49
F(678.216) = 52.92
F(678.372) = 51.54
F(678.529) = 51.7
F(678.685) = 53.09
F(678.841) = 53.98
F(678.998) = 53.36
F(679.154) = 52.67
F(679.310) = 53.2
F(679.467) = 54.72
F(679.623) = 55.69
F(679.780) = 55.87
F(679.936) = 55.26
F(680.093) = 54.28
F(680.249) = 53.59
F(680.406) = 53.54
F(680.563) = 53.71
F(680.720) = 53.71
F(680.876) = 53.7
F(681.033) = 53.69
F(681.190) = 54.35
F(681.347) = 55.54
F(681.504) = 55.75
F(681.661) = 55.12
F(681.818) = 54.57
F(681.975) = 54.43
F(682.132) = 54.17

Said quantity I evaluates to 1.00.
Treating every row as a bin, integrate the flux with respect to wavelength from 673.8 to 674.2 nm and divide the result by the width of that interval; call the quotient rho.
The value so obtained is 55.5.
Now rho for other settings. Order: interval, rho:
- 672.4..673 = 54.9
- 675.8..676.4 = 56.3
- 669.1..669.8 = 49.7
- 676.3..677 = 54.7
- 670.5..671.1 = 53.1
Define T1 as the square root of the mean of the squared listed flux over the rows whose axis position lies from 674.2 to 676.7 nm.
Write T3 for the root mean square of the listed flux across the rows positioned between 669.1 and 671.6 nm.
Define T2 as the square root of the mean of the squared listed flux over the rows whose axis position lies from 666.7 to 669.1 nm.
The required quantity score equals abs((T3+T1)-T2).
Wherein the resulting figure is 53.3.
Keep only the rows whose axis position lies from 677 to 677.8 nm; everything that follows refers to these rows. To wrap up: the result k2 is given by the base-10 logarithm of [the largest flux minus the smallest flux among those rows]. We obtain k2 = 0.33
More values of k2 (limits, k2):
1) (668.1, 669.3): 0.73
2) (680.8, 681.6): 0.31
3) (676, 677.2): 0.39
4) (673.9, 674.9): 0.44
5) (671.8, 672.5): 0.27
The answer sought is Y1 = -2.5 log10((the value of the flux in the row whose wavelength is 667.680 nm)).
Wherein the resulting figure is -4.31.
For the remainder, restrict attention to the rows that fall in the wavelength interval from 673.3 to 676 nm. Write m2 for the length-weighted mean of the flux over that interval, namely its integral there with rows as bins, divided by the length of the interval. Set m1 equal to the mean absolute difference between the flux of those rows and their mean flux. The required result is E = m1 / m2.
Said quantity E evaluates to 0.023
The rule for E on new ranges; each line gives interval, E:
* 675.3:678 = 0.021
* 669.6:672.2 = 0.040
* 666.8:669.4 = 0.043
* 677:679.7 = 0.028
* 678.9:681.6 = 0.016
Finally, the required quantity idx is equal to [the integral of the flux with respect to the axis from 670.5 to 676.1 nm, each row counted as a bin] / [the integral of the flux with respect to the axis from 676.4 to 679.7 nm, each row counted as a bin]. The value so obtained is 1.7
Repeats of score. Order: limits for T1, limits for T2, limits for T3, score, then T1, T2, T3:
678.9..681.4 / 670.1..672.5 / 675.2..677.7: 55.2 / 54.2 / 54.2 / 55.2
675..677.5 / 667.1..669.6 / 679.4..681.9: 56.1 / 55.1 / 53.5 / 54.6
